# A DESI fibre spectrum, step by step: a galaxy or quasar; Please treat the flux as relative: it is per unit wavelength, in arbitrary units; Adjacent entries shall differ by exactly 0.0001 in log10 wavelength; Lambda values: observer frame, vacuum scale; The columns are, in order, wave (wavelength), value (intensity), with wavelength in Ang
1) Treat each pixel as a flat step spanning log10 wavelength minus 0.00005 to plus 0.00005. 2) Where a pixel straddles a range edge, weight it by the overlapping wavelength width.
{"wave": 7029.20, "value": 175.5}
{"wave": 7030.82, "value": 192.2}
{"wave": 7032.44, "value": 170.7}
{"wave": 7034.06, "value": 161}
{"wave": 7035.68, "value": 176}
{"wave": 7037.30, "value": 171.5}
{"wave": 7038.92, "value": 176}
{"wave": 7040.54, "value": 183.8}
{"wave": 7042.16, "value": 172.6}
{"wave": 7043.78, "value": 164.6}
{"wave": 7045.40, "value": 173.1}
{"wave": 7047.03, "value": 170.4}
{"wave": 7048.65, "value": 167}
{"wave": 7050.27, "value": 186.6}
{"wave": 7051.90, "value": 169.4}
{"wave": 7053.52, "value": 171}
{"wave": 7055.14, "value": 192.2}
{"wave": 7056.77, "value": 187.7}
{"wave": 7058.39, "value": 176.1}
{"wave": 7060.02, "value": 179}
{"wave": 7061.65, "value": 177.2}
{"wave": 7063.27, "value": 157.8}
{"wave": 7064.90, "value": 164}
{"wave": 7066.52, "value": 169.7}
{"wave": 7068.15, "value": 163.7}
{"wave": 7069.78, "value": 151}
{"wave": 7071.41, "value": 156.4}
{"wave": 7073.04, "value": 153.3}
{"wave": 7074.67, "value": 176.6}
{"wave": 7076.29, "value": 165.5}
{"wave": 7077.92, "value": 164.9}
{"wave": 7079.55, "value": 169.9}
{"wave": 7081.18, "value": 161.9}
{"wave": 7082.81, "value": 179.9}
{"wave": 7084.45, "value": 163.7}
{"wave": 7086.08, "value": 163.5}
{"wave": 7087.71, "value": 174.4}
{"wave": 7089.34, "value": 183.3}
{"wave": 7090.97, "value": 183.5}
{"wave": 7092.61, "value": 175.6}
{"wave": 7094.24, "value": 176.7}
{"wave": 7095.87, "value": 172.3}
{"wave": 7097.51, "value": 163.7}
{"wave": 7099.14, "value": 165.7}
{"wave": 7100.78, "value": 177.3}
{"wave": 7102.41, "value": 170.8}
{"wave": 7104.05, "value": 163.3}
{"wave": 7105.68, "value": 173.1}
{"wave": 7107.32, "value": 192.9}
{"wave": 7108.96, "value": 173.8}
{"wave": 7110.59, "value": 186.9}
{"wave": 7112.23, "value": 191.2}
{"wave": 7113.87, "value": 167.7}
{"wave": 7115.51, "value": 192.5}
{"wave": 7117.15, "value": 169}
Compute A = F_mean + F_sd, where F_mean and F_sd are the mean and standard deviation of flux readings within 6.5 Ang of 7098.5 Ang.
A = 176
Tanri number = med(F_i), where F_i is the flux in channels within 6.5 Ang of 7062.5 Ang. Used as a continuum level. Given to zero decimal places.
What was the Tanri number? 173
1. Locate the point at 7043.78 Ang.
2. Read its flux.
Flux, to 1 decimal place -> 164.6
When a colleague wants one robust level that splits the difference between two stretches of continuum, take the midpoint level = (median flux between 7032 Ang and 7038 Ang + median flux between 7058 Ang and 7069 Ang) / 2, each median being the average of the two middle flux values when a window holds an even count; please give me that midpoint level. 170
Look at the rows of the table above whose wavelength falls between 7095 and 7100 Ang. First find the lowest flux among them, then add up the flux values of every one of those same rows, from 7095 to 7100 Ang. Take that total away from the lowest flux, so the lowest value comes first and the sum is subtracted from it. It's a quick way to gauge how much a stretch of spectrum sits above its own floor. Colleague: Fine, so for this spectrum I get -338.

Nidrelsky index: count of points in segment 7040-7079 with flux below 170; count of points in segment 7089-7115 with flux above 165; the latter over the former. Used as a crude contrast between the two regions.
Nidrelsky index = 1.2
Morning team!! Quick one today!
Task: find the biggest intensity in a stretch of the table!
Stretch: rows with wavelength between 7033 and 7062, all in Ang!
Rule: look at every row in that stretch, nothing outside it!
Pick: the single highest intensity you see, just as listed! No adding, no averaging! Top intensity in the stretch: 192.2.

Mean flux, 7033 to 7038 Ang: 170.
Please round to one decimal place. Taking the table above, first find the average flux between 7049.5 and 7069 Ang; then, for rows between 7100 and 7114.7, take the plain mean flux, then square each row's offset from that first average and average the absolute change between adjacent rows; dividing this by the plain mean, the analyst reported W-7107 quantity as 1.0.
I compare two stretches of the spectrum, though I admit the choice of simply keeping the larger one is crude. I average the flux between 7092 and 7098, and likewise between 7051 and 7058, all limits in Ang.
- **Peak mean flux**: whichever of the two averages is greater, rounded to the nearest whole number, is 180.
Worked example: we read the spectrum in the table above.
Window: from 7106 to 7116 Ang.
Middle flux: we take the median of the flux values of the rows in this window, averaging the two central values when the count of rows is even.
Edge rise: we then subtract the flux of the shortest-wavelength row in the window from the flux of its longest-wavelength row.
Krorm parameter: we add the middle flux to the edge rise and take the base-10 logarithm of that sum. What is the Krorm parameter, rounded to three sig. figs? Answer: 2.28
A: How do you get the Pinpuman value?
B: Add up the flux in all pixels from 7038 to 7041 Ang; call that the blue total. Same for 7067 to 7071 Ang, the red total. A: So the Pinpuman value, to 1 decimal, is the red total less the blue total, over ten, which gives -4.5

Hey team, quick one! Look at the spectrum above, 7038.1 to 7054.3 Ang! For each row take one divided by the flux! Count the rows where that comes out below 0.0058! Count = 5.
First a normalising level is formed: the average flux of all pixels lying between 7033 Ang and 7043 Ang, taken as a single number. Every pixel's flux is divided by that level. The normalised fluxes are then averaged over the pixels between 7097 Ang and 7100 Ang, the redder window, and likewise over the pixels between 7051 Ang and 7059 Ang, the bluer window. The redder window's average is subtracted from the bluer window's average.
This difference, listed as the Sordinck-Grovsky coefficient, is 0.08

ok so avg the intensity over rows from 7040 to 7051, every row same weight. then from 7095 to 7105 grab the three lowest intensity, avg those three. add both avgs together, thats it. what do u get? 338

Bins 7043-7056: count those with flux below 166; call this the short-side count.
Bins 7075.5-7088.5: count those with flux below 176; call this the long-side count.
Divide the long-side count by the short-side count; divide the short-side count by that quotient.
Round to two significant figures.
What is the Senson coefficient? 0.14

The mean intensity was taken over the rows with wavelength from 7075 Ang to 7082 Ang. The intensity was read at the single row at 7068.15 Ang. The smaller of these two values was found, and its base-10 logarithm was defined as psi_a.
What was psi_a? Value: 2.21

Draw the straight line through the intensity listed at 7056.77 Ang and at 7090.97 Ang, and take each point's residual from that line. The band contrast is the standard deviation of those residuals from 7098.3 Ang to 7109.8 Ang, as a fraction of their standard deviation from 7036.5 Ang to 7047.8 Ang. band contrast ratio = 1.7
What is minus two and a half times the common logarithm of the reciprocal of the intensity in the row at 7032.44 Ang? 5.58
